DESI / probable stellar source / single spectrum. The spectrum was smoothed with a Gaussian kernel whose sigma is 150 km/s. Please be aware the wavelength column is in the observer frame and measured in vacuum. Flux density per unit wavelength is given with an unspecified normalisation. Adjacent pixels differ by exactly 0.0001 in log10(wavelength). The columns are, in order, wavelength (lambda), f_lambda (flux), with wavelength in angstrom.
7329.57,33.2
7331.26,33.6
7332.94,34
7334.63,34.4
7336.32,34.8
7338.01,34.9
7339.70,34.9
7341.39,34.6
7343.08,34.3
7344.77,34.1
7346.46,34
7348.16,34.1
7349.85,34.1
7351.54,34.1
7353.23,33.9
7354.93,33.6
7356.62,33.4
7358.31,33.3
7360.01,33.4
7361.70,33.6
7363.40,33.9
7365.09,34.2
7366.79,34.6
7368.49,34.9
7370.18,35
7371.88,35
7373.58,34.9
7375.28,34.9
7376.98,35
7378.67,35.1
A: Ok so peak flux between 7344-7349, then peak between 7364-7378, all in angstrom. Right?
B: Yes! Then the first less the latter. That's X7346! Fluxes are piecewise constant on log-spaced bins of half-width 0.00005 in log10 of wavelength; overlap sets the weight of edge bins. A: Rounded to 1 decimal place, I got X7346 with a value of -0.9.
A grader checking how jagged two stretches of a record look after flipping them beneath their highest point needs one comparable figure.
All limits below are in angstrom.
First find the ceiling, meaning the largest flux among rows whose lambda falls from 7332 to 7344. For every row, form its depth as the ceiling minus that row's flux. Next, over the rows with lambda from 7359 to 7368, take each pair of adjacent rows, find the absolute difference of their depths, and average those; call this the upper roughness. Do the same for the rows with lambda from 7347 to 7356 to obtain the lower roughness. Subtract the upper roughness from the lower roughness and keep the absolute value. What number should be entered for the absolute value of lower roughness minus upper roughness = 0.175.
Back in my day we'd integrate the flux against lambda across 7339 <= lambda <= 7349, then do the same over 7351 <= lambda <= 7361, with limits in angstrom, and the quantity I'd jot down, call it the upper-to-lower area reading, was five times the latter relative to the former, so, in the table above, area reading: 4.90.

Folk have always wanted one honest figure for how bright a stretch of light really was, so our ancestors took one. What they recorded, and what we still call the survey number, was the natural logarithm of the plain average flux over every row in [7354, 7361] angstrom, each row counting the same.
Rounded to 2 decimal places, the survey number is 3.51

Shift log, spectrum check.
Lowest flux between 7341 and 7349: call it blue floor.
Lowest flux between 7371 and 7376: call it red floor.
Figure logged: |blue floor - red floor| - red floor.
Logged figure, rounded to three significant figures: -34.0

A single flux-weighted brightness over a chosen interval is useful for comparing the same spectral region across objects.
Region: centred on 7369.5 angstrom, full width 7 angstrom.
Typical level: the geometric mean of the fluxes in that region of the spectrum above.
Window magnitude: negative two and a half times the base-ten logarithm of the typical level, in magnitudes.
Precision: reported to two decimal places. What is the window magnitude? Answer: -3.86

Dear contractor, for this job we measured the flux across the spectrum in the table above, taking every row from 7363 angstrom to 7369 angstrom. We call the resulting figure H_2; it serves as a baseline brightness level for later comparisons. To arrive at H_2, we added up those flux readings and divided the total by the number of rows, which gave 34.4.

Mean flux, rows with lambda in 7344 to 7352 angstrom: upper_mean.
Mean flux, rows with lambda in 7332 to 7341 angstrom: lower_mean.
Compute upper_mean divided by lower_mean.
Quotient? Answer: 0.98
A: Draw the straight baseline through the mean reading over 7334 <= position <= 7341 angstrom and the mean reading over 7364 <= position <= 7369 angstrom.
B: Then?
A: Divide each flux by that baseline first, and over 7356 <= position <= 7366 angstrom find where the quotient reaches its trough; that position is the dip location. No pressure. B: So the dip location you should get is 7358.31 angstrom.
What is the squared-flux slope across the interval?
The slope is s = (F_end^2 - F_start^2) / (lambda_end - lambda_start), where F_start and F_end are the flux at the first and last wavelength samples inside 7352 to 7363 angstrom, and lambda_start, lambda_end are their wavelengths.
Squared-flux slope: -2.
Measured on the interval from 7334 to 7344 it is -1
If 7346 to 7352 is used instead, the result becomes 1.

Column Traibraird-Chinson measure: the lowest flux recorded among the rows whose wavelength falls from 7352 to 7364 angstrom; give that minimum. 33.3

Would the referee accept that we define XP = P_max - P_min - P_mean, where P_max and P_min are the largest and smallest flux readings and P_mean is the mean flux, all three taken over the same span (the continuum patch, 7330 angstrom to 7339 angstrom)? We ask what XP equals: -33.0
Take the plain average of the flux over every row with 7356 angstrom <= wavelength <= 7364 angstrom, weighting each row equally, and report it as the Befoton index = 33.5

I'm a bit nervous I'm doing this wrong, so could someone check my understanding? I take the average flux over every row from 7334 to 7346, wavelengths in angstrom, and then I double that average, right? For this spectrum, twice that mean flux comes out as 69.1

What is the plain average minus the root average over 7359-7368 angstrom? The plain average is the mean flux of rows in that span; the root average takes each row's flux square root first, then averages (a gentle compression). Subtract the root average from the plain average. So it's 28.1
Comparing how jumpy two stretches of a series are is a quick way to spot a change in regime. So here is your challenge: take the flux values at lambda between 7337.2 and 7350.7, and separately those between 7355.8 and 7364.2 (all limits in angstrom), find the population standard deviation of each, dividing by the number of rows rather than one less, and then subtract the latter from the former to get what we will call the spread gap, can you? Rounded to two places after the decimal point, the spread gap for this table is 0.14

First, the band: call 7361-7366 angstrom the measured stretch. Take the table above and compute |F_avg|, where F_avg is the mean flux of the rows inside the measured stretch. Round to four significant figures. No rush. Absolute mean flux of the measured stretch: 33.90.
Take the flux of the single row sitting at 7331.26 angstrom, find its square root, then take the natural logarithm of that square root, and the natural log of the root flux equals 1.76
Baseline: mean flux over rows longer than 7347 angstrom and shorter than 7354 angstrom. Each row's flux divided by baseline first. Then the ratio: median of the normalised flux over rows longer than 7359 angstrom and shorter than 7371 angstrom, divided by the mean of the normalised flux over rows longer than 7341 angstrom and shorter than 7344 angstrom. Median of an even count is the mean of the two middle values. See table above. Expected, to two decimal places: 0.99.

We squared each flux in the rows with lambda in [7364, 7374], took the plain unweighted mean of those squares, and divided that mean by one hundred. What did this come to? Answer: 12.1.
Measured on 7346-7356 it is 11.5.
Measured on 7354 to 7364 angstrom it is 11.2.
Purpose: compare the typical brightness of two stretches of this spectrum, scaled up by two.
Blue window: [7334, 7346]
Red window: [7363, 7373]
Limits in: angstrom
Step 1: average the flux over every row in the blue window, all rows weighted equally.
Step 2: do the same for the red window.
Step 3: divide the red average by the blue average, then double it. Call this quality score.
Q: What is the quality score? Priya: 2.00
